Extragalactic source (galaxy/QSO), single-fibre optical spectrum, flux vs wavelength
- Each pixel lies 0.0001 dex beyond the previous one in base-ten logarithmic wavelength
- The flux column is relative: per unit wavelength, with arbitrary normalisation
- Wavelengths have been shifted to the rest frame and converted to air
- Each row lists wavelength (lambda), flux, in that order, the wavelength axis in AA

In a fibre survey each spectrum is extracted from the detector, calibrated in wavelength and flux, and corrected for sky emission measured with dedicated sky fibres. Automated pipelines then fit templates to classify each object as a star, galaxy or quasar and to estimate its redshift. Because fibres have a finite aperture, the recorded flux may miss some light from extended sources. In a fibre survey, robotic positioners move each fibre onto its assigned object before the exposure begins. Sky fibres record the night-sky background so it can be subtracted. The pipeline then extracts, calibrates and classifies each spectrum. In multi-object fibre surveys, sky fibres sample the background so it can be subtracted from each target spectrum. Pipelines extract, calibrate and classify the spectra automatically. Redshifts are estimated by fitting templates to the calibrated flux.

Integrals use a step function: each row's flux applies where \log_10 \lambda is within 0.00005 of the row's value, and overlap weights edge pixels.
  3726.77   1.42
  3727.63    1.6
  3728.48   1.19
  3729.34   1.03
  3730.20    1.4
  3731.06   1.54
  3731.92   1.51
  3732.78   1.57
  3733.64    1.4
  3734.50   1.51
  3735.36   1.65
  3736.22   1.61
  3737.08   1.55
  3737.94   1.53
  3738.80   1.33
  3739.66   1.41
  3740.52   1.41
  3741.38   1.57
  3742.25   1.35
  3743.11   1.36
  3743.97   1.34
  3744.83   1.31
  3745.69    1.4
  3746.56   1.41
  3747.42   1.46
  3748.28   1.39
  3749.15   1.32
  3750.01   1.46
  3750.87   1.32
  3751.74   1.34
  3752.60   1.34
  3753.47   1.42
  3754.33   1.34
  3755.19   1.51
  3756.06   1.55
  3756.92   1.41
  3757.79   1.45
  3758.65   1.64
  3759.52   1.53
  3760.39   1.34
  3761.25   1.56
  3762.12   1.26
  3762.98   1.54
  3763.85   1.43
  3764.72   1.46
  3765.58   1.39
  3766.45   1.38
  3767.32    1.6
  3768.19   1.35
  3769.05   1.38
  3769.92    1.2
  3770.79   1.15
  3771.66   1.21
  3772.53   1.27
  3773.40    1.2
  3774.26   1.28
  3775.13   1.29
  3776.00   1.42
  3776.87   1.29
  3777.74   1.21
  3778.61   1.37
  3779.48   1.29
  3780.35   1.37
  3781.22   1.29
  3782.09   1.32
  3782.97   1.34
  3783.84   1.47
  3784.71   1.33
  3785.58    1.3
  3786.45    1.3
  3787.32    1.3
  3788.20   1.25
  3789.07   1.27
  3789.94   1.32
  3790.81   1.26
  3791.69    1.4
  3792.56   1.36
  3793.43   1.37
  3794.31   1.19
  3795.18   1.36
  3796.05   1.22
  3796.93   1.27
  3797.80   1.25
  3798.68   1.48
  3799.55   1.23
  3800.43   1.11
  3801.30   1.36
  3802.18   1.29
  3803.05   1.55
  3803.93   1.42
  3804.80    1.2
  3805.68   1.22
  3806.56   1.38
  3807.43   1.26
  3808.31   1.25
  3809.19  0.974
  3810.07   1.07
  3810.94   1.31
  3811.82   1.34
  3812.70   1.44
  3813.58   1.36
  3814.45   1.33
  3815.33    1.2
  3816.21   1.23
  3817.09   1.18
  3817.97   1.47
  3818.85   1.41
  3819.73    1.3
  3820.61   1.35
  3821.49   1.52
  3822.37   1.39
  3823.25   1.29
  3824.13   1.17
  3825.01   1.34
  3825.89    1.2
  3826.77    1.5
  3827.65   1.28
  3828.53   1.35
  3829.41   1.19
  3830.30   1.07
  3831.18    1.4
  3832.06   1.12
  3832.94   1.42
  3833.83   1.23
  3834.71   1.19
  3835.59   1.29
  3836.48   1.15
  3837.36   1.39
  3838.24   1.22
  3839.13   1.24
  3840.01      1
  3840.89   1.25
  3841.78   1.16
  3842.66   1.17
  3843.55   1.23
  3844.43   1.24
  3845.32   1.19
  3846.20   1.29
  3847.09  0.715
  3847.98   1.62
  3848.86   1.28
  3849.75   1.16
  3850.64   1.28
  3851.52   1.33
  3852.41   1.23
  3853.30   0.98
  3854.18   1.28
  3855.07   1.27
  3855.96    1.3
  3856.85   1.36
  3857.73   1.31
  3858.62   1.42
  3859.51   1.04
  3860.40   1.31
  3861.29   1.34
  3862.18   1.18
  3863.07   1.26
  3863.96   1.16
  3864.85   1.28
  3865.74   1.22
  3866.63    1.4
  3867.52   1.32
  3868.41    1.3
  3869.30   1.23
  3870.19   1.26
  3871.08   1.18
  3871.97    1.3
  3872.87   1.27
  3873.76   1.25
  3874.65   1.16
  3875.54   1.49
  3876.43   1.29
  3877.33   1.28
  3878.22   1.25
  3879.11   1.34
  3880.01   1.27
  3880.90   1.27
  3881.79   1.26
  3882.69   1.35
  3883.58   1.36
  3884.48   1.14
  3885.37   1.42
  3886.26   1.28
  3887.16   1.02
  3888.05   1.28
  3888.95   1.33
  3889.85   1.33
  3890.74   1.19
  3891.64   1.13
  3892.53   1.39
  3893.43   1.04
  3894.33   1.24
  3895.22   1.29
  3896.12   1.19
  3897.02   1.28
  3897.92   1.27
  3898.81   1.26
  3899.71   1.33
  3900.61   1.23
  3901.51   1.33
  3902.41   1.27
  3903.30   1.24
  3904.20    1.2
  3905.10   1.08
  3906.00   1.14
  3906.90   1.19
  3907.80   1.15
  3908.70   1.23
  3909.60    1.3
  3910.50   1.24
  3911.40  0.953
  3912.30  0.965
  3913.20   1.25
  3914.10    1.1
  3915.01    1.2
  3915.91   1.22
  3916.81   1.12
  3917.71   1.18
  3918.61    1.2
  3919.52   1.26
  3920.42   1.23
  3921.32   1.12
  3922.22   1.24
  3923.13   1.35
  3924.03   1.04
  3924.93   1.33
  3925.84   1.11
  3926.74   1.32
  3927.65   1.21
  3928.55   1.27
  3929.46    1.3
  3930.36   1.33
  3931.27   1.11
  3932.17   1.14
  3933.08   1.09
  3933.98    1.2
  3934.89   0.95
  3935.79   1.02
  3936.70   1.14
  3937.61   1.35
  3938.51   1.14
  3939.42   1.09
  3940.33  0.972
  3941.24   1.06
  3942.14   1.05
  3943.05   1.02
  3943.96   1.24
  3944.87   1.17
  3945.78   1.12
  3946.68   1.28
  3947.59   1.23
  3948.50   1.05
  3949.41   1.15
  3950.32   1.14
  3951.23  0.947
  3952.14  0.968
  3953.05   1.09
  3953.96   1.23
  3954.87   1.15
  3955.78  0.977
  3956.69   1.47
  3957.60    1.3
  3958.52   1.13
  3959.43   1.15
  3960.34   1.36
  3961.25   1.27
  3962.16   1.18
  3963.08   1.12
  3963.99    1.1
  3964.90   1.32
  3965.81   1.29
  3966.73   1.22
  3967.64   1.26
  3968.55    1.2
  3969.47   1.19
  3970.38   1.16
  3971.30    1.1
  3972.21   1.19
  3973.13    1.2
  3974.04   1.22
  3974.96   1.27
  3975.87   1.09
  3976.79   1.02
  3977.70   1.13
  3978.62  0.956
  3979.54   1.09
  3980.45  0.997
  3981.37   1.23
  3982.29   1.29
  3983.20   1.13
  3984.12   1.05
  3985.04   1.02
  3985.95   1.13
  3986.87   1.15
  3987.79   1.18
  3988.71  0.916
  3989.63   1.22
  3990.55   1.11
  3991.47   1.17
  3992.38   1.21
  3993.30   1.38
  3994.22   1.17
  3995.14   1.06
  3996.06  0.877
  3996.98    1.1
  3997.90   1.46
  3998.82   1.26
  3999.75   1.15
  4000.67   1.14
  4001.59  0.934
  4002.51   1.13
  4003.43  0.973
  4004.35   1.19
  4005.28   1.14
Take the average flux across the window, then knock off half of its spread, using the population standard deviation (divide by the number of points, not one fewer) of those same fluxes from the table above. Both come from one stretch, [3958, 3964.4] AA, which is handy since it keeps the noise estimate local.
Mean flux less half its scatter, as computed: 1.14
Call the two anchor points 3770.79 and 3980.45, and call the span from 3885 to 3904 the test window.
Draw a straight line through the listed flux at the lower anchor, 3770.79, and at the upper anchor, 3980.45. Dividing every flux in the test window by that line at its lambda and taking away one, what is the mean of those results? 0.18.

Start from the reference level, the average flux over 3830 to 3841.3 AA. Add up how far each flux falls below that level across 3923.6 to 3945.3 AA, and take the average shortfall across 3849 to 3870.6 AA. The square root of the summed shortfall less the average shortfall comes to 1.4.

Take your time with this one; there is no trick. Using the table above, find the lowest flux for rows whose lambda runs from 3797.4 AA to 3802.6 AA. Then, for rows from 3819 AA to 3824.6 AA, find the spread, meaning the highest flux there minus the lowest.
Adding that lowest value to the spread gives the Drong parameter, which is 1.46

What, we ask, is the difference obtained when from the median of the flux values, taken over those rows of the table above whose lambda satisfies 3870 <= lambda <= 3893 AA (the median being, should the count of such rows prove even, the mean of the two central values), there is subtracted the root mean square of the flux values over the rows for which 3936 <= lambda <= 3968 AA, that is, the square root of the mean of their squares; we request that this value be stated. 0.10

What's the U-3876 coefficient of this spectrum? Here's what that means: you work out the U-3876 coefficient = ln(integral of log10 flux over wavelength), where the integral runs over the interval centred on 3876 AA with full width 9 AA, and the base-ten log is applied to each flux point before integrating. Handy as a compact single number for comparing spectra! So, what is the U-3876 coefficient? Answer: 0.0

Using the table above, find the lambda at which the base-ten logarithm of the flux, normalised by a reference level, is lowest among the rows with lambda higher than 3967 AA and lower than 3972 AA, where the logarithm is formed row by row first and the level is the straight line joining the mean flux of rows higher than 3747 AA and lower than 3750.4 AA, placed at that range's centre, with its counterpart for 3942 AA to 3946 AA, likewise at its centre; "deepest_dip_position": 3971.30 AA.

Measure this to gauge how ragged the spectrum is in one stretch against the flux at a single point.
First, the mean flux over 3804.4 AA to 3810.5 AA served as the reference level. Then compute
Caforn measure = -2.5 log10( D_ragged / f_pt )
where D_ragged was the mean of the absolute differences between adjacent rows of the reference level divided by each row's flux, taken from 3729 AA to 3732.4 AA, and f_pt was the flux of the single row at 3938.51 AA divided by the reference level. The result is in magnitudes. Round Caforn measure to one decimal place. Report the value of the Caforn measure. 2.1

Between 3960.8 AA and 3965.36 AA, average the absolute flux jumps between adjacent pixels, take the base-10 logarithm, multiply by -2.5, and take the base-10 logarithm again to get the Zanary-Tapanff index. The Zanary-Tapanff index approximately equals 0.40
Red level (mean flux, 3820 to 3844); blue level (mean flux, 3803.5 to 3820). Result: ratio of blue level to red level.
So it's 1.01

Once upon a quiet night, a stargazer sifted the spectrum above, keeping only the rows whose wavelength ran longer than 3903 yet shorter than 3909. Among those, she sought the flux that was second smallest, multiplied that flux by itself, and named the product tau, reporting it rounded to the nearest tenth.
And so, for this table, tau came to 1.3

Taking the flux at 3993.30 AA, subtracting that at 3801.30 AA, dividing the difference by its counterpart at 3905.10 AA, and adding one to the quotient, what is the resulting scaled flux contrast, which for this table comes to 1.02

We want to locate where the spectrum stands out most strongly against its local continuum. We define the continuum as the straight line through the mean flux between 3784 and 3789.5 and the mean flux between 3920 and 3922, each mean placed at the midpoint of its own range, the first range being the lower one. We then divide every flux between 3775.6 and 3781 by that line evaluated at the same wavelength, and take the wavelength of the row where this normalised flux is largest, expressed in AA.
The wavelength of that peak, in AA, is 3776.00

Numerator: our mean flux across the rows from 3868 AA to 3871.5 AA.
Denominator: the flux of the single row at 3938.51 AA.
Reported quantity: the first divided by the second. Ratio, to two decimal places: 1.09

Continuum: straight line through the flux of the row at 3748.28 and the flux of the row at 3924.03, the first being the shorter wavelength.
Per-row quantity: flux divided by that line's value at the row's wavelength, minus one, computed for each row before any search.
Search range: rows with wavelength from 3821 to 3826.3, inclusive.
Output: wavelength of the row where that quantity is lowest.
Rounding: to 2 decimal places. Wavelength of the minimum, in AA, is 3824.13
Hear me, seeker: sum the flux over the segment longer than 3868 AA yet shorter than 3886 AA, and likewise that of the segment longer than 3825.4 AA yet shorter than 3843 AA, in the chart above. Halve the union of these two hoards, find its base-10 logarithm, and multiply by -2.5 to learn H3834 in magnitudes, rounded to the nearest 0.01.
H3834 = -3.51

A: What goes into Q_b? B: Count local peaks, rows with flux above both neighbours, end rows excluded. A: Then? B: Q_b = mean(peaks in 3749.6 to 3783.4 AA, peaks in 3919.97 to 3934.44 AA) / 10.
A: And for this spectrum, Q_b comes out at 0.85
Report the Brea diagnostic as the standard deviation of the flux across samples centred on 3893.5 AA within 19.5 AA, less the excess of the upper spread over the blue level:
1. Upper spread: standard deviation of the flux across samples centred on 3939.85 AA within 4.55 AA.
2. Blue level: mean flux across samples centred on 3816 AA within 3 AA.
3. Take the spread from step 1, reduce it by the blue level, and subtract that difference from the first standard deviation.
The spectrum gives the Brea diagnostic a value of 1.31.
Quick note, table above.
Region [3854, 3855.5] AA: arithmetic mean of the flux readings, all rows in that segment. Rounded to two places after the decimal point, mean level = 1.27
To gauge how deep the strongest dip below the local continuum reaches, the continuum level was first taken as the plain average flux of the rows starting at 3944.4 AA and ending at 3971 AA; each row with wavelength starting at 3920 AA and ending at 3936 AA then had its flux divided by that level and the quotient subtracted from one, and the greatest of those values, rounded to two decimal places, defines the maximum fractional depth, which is 0.19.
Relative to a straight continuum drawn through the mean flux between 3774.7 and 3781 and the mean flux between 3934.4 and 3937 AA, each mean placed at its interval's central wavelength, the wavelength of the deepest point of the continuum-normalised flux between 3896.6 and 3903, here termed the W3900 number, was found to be 3900.61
